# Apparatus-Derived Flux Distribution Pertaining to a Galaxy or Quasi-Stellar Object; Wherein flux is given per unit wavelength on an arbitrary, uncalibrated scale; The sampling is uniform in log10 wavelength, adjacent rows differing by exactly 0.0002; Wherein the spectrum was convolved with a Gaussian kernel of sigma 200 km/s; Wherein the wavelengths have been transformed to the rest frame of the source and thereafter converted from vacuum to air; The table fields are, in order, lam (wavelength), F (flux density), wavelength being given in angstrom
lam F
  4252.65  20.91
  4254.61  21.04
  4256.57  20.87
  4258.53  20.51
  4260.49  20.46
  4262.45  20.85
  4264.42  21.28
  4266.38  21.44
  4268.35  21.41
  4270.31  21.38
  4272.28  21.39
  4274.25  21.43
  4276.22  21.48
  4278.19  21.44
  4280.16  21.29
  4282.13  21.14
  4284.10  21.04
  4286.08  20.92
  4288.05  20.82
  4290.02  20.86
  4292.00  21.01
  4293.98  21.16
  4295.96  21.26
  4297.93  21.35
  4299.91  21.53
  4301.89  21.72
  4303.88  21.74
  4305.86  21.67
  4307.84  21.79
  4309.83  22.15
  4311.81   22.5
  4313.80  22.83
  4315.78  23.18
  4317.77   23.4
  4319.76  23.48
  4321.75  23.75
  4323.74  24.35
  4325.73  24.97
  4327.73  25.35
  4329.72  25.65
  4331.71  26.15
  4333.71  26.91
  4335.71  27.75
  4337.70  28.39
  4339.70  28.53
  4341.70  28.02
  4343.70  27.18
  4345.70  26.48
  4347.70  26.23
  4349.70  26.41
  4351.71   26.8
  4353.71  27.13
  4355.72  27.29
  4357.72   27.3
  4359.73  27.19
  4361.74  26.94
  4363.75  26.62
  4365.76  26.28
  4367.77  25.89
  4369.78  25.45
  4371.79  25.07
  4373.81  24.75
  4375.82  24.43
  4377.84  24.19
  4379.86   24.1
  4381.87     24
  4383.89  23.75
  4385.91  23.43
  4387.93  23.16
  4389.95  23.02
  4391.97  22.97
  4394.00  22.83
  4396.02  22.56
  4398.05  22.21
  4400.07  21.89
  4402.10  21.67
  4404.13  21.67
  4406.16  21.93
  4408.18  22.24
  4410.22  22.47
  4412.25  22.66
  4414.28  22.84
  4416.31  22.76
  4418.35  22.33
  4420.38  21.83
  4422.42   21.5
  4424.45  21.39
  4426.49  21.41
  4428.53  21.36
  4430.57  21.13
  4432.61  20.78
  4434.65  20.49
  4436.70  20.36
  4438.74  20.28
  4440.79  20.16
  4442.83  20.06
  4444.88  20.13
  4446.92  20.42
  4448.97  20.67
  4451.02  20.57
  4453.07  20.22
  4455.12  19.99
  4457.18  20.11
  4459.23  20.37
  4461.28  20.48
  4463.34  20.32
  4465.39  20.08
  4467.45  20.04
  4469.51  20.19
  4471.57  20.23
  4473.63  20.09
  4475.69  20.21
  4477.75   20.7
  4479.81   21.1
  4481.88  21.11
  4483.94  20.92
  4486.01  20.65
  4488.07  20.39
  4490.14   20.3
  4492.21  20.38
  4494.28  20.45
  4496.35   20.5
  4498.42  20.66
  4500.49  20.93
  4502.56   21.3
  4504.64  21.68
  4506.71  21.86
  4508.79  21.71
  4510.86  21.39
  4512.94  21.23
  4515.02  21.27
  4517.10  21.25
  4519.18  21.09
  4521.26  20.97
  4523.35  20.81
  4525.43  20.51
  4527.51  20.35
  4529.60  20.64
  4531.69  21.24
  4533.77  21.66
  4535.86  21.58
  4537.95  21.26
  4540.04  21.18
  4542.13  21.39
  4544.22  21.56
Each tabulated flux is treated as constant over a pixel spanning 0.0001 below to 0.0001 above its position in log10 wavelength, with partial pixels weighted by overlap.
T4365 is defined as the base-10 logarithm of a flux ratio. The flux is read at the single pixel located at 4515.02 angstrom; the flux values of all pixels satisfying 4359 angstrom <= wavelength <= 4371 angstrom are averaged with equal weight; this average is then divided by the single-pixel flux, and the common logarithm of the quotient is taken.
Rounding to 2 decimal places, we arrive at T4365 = 0.09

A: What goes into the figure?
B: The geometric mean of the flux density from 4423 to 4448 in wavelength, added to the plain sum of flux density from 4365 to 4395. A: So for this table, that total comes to 384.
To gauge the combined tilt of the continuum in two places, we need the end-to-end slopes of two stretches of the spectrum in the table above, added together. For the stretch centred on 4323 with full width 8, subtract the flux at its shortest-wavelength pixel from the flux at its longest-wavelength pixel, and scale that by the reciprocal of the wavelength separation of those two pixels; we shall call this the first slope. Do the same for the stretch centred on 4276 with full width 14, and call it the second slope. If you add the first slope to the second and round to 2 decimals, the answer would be 0.23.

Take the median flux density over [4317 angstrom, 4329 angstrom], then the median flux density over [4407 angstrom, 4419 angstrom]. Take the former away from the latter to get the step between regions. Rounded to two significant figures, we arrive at -1.5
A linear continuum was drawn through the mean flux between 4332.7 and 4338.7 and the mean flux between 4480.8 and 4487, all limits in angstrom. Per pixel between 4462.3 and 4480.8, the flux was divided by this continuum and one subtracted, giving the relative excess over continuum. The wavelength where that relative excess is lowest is 4465.39 angstrom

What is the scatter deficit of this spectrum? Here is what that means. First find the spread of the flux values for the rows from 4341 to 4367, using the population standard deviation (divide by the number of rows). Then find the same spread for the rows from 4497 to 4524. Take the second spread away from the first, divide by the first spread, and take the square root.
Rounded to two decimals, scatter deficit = 0.55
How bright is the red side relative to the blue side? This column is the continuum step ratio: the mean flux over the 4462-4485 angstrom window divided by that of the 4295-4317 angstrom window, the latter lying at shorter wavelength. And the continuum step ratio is 0.93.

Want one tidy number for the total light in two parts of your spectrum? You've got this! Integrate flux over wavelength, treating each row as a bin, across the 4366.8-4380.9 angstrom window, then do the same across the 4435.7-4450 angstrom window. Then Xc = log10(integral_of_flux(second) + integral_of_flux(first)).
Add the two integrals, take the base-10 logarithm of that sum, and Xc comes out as 2.81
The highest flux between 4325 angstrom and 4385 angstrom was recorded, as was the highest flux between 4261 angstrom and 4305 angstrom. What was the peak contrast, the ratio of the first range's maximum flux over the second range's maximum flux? 1.31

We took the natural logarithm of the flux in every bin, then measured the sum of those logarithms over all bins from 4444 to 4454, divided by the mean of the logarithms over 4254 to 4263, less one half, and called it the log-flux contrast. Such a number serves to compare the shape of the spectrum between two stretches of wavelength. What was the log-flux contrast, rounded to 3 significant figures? 4.47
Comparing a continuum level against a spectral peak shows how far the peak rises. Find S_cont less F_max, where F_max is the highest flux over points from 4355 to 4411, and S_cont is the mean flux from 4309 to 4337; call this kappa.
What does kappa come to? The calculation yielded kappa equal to -2.8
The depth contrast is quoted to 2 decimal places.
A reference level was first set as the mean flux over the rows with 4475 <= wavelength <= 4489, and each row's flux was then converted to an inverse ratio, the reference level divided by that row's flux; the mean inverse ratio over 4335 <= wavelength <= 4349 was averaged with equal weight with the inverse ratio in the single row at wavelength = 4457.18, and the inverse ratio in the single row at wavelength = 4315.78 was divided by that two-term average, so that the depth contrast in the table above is 1.00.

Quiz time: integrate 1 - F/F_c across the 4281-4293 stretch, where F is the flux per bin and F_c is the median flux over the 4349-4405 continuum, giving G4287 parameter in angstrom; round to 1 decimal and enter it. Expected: 1.6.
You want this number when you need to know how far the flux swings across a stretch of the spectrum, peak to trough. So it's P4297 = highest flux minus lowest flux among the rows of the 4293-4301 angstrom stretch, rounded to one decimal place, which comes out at 0.4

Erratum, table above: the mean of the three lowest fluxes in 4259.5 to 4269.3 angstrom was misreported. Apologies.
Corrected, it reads 20.9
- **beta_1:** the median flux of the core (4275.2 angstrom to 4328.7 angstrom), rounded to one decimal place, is 21.7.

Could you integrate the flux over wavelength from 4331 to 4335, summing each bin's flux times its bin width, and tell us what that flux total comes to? 106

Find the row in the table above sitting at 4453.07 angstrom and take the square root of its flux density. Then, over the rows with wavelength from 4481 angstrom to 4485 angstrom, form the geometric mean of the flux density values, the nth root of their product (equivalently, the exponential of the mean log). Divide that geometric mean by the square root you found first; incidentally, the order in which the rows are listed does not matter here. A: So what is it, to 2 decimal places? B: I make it 4.67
